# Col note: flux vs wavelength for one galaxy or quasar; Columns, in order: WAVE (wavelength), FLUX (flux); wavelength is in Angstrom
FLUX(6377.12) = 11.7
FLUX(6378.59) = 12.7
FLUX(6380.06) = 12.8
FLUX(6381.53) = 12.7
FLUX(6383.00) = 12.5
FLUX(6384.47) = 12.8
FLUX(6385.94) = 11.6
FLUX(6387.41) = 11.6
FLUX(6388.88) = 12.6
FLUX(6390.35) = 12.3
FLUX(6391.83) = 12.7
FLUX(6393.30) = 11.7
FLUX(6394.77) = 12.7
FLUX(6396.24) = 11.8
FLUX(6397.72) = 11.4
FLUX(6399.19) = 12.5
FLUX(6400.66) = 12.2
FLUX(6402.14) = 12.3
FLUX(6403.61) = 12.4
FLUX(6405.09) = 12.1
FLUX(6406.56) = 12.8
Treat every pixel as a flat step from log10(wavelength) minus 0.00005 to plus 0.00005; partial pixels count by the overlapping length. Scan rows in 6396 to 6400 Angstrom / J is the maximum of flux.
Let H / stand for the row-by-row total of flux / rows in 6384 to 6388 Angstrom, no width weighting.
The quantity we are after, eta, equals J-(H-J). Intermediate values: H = 36.0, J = 12.5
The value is -11.0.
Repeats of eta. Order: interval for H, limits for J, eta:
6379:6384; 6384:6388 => -12.4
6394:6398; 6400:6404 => -11.1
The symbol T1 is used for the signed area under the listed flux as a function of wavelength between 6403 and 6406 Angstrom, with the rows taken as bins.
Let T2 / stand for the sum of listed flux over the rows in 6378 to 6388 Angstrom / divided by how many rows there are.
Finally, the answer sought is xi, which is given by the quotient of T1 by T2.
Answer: 3.0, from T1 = 37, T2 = 12.39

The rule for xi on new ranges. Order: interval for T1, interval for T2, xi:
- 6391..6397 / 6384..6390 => 6.0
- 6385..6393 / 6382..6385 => 7.7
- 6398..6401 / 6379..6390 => 3.0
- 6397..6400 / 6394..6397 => 2.9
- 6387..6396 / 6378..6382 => 8.7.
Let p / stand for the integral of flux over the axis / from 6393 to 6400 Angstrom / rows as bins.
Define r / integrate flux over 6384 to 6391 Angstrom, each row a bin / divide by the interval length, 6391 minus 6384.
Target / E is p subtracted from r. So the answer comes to -72.2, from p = 84.4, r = 12.2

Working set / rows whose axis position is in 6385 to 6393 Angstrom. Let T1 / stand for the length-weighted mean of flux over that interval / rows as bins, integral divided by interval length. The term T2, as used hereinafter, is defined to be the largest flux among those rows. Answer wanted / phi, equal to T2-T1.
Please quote 0.55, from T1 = 12.1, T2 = 12.7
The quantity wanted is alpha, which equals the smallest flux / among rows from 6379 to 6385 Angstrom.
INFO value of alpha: 12.5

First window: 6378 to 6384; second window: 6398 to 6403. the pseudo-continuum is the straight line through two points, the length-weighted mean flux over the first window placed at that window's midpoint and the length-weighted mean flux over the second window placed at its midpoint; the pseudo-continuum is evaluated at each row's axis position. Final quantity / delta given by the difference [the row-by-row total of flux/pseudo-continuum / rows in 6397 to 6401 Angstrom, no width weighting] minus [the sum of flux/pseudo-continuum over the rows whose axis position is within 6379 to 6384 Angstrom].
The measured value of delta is -0.06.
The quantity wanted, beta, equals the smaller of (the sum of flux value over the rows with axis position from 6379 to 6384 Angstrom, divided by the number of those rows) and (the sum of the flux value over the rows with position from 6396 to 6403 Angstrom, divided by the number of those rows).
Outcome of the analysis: 12.0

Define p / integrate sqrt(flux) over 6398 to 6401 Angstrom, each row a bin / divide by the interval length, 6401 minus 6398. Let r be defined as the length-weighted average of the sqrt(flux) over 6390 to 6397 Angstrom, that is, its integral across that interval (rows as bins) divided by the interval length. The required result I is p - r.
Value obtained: 0.01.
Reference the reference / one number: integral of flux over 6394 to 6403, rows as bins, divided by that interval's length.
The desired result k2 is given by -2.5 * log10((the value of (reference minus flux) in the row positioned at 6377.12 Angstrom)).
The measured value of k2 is 0.9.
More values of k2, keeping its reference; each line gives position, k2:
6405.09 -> 3.1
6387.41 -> 0.6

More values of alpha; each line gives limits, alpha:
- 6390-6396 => 11.7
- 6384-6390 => 11.6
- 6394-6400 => 11.4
